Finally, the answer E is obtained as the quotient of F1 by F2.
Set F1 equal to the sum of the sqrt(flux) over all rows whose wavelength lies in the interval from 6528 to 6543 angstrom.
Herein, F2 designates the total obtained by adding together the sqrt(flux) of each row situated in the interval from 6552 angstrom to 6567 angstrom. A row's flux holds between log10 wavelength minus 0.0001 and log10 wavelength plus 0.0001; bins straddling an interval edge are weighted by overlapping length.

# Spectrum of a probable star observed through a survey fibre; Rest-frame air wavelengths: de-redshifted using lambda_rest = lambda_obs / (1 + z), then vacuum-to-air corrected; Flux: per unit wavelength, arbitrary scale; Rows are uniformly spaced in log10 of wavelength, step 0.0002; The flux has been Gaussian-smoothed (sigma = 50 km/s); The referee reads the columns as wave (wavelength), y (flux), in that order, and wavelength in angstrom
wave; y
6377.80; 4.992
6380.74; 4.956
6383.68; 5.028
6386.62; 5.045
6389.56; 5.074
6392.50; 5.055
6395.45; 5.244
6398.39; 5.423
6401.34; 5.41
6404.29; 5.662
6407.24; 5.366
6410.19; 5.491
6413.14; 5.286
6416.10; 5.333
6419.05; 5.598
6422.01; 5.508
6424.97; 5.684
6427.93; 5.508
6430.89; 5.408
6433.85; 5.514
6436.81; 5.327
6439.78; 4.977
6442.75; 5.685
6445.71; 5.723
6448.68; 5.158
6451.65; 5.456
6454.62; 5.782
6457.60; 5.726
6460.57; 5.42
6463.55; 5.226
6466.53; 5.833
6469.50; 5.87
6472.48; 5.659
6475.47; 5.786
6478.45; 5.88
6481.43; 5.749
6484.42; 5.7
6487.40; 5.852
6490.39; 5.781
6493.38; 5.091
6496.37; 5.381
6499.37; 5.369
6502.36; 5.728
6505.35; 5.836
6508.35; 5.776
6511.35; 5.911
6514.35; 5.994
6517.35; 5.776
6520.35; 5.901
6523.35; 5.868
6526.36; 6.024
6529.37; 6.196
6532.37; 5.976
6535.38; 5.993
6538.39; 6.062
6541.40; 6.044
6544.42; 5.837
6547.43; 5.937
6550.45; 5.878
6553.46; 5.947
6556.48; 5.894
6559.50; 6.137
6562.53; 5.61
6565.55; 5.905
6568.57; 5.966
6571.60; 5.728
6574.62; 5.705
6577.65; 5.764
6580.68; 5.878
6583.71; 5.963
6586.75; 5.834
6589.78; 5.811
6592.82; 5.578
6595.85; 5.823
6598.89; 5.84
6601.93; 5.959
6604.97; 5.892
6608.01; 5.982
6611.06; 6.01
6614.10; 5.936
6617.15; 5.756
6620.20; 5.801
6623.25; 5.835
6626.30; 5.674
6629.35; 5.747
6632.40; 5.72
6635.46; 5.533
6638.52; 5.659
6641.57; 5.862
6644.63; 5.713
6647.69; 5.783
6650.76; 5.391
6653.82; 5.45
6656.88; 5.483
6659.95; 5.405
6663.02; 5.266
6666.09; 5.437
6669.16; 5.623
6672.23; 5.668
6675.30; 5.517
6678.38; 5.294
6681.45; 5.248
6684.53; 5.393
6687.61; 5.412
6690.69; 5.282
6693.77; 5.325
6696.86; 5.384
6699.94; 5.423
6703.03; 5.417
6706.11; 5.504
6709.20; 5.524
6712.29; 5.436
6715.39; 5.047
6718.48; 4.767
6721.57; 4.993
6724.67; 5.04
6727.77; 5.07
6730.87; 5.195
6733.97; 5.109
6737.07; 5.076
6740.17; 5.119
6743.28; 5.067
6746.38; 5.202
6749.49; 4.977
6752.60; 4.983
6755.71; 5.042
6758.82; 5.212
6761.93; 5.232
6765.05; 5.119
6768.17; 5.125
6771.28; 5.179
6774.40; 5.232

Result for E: 1.01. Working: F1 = 12.3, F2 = 12.1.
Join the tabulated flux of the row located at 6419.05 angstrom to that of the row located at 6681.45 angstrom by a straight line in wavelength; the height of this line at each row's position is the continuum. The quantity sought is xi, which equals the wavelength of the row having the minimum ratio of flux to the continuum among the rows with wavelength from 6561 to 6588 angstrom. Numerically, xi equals 6562.53 angstrom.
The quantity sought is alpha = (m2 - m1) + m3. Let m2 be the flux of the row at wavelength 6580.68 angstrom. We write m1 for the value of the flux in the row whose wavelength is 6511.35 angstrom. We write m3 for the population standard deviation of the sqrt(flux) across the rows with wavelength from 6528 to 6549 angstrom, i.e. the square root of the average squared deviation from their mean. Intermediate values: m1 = 5.911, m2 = 5.878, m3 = 0.021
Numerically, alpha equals 0.0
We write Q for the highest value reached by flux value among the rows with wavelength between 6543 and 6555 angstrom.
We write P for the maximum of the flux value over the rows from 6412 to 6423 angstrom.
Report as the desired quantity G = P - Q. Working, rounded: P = 5.598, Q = 5.947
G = -0.35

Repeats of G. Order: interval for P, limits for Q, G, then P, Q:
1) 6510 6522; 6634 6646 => 0.13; 5.994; 5.862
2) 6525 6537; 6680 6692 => 0.78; 6.196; 5.412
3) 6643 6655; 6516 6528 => -0.24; 5.783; 6.024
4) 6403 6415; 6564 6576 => -0.30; 5.662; 5.966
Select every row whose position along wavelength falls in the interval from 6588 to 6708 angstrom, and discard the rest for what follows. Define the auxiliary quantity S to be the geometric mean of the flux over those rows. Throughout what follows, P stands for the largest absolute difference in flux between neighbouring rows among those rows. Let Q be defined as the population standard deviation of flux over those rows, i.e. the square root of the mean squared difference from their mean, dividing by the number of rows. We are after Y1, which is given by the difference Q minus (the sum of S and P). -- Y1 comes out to -5.78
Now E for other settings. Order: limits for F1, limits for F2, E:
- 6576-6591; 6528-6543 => 0.98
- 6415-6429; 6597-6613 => 0.96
